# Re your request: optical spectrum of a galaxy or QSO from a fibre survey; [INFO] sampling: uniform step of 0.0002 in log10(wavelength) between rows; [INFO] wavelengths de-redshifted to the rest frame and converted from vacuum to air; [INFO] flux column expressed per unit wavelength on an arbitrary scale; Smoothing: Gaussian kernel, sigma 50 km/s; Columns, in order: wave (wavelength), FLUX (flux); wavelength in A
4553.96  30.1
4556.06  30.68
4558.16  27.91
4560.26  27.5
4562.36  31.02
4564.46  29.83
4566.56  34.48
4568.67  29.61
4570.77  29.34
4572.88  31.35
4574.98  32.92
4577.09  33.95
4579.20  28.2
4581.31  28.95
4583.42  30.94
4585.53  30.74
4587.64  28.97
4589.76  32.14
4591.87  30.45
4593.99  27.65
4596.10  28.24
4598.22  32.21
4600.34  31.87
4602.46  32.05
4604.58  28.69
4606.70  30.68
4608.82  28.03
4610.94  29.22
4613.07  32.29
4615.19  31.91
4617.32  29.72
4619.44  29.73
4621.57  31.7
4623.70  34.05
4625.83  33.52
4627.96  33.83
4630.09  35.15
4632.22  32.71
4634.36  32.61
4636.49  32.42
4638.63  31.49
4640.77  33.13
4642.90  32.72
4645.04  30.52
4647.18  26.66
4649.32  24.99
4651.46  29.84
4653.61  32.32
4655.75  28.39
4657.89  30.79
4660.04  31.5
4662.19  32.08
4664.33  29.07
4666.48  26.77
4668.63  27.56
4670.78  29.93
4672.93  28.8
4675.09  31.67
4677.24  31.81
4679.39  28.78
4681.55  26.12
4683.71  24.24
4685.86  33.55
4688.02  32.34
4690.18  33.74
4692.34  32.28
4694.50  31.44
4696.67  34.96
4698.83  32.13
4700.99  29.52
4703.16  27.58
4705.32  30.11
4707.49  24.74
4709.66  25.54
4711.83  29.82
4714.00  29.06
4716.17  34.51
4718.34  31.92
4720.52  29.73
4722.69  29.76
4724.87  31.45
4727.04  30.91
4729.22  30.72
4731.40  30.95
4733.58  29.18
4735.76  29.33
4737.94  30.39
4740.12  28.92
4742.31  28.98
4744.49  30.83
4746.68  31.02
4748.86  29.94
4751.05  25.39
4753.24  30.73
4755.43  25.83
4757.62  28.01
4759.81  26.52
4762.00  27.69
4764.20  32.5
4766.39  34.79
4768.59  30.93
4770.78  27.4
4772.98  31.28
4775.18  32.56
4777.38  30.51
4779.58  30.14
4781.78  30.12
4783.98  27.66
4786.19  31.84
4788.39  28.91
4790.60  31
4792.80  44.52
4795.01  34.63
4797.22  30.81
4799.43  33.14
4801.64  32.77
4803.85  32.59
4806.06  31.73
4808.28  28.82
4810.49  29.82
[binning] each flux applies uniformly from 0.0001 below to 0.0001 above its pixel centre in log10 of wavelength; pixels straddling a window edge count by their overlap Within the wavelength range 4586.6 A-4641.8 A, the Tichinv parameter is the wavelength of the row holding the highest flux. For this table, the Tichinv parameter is 4630.09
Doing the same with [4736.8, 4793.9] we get 4792.80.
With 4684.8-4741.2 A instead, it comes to 4696.67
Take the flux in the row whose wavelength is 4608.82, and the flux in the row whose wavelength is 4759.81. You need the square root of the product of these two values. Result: 27.3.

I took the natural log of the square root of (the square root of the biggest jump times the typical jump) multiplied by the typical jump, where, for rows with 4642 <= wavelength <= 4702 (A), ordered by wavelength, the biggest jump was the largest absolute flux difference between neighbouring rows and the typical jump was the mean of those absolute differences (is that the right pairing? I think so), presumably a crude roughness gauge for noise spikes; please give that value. 1.2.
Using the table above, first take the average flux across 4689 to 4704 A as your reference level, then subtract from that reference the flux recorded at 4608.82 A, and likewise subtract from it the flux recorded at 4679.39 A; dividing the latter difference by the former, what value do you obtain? 0.8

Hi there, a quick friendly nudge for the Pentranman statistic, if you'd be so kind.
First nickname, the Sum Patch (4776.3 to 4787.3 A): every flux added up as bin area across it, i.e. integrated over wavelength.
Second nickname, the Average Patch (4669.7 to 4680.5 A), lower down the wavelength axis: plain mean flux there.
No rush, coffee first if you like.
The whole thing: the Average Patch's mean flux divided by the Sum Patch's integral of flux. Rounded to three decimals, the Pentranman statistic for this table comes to 0.091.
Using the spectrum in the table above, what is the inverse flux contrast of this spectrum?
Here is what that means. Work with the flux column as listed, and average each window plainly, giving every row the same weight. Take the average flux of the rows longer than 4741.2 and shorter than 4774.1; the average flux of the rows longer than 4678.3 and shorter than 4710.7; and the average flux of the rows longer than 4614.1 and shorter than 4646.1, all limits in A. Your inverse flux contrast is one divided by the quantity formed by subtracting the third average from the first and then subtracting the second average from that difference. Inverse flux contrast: -0.031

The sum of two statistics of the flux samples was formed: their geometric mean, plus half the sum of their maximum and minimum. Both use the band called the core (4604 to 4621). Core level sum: 60.2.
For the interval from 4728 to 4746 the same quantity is 59.8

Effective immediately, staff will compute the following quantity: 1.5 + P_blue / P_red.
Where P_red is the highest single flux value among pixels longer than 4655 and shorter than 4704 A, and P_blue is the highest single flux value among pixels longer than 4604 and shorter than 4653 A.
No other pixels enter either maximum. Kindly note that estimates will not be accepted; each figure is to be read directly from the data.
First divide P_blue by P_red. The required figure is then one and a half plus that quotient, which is 2.51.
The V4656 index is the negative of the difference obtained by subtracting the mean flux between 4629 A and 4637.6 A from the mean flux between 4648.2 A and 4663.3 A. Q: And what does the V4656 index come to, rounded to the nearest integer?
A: 3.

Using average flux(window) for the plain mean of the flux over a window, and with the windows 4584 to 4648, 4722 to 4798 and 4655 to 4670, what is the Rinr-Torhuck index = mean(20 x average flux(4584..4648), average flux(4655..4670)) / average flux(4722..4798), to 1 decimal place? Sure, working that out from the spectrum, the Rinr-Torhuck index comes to 10.7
